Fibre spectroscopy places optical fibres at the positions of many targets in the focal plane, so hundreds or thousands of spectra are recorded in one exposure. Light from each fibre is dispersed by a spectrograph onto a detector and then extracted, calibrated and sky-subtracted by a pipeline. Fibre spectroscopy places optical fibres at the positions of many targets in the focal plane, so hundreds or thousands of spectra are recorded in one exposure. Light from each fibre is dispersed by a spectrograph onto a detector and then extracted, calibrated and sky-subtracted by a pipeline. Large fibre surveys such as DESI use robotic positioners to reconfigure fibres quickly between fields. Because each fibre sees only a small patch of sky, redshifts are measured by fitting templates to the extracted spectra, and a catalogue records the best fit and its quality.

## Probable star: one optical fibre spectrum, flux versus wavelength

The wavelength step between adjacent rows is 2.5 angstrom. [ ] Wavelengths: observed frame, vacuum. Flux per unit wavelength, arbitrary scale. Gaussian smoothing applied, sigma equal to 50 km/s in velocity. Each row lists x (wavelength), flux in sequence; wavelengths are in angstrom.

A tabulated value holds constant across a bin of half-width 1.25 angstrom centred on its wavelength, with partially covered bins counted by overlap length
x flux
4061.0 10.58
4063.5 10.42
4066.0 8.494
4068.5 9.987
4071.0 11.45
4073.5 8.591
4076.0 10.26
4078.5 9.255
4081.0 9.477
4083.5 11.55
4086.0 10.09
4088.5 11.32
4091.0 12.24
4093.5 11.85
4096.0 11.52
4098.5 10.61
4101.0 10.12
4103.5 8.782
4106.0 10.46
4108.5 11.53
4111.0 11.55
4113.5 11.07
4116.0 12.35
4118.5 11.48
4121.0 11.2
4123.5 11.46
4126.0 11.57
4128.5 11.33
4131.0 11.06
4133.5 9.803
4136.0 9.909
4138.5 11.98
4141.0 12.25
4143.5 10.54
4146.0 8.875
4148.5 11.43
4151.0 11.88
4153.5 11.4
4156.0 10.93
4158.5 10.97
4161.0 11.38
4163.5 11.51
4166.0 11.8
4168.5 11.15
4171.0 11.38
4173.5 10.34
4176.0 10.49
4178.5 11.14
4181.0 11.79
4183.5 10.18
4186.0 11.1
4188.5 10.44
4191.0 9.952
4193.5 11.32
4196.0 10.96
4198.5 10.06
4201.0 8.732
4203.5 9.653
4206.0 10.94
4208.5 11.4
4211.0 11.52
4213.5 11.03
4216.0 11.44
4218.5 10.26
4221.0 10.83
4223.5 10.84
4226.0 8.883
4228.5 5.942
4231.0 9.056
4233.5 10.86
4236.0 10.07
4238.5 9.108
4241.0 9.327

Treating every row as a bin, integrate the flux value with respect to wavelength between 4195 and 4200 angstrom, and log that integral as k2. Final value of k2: 52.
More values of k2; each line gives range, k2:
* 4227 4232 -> 37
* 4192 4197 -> 55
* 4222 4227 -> 50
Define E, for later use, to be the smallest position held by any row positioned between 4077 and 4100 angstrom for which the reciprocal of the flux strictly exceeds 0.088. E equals 4078.5 angstrom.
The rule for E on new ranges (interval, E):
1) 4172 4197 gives 4173.5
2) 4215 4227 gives 4218.5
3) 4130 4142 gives 4131.0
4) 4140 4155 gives 4143.5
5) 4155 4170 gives 4156.0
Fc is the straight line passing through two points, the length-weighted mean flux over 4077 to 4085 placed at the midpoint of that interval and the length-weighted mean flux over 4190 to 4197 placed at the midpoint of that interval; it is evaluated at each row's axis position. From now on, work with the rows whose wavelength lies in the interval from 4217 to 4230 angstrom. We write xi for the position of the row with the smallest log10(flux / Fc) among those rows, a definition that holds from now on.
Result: 4228.5 angstrom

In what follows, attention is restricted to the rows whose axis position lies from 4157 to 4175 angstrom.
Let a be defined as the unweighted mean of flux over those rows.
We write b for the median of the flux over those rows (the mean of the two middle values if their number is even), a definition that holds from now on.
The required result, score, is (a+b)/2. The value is 11.3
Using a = 11.2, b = 11.4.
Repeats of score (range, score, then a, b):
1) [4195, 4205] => 9.9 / 9.9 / 9.9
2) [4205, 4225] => 11.0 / 11.0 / 11.0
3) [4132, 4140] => 10.2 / 10.6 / 9.9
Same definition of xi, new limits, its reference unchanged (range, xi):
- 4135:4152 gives 4146.0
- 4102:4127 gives 4103.5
